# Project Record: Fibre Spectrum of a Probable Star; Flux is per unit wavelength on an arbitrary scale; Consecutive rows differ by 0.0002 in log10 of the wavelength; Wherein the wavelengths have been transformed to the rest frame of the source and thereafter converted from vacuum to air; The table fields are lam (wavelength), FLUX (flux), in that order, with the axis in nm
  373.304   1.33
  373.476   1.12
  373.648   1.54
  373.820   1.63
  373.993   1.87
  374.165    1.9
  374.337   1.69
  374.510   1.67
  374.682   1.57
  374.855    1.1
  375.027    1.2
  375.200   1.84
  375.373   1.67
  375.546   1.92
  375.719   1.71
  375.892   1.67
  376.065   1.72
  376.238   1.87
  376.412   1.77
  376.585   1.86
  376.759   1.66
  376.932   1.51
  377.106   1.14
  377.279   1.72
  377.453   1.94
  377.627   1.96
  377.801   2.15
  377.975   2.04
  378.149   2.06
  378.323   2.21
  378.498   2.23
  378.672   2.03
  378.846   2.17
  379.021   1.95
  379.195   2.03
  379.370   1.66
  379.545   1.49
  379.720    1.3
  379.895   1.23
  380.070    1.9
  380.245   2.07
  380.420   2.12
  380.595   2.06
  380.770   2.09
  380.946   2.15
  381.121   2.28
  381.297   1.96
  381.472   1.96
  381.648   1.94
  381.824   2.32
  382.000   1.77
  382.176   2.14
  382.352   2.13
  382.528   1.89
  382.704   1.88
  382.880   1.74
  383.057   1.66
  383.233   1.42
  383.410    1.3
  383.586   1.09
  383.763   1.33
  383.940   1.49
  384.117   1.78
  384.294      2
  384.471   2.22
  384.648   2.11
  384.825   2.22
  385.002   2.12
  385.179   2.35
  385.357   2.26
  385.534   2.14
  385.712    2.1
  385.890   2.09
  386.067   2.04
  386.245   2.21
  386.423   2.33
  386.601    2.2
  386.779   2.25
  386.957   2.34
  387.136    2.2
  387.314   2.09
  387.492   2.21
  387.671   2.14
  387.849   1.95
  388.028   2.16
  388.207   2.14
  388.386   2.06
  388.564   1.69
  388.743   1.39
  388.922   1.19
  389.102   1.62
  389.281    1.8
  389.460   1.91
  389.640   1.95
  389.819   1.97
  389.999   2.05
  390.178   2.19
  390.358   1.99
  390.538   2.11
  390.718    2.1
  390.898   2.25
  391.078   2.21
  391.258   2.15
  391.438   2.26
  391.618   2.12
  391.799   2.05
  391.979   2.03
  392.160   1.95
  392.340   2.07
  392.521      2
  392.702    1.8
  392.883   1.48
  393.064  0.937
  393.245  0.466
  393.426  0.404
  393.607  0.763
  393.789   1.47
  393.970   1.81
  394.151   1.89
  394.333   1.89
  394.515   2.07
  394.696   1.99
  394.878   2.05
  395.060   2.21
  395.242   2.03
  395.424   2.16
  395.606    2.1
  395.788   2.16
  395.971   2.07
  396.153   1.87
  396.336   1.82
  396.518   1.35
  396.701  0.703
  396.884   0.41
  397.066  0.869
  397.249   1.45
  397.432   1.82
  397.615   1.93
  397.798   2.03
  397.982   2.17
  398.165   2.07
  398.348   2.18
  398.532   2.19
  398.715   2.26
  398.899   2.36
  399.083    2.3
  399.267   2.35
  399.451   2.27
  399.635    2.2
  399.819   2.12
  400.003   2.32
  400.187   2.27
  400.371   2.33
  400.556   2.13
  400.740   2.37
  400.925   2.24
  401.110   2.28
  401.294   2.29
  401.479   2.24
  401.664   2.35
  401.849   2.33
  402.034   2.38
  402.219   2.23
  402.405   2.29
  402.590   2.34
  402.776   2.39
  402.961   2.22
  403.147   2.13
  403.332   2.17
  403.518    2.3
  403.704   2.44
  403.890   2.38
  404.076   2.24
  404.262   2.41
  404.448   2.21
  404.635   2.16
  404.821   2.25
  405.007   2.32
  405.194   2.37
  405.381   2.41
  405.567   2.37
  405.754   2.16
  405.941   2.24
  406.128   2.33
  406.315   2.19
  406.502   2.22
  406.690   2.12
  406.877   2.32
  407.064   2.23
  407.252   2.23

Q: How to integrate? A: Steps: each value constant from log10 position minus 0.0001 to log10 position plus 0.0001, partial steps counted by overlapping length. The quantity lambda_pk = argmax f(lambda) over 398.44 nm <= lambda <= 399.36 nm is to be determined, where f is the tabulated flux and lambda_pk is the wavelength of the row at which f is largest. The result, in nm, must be 398.899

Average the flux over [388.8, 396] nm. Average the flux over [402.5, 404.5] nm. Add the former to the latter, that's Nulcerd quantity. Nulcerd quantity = 4.1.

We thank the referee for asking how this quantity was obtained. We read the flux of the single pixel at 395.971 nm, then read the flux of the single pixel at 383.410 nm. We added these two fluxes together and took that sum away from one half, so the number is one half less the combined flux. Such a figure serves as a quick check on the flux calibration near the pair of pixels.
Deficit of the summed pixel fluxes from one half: -2.87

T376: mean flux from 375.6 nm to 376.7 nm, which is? 1.8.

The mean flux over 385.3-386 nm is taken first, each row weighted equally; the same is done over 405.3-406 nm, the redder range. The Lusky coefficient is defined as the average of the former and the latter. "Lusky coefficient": 2.2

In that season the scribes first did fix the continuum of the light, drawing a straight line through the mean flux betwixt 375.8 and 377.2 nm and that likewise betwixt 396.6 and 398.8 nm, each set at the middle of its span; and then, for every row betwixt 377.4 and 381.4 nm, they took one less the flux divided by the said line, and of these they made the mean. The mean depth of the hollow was -0.19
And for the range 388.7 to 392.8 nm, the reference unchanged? -0.18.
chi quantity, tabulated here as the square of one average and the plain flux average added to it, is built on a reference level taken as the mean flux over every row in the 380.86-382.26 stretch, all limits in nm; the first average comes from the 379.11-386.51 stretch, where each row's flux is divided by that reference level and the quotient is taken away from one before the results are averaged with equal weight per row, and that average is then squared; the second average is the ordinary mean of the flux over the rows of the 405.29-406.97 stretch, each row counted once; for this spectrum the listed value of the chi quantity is 2.27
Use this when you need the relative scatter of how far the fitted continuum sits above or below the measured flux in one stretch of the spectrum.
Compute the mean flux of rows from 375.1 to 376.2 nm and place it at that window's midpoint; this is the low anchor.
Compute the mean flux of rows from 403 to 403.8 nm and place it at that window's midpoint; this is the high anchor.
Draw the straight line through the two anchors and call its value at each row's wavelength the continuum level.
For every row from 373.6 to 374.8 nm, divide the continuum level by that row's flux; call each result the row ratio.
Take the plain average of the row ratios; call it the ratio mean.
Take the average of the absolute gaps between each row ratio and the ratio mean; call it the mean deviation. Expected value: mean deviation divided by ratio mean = 0.06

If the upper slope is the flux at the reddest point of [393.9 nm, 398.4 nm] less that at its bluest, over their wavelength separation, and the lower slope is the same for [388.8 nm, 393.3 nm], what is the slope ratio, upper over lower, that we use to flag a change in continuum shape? -0.5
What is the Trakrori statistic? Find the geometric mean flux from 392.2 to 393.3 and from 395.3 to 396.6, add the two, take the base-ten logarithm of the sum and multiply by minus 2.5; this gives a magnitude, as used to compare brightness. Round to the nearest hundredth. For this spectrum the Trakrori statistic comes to -1.27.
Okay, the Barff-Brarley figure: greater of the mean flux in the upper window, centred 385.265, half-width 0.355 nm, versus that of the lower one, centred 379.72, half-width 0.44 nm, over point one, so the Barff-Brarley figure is 22.2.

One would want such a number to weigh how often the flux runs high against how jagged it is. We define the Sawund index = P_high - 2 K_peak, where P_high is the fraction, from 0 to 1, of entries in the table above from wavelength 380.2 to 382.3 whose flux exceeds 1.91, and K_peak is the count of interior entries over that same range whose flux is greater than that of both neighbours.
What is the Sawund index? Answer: -5.1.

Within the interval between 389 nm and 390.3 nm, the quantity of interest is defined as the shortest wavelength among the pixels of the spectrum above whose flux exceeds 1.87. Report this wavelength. 389.460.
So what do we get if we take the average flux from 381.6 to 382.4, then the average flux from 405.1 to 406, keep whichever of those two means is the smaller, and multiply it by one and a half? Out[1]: 3.09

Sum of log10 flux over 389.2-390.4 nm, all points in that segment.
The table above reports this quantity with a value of 2.07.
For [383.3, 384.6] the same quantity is 1.35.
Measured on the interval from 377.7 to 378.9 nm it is 2.29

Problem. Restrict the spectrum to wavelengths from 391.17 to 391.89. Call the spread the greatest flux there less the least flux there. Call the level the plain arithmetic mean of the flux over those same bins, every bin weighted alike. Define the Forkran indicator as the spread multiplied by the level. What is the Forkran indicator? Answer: 0.45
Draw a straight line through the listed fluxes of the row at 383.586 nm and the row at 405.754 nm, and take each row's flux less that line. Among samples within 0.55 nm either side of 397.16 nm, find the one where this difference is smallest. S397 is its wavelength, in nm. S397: 396.884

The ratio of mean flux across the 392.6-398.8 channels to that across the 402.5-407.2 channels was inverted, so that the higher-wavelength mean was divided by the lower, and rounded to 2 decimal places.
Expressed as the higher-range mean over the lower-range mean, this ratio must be 1.36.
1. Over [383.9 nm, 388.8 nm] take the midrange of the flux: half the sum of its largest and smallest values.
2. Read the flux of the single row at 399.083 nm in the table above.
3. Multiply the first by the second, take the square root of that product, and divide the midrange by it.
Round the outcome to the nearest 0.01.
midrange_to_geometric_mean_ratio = 0.90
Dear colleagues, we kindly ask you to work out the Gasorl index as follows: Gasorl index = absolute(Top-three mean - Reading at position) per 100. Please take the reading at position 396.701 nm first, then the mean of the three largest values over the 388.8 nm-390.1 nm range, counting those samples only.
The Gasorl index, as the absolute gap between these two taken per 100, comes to 0.0129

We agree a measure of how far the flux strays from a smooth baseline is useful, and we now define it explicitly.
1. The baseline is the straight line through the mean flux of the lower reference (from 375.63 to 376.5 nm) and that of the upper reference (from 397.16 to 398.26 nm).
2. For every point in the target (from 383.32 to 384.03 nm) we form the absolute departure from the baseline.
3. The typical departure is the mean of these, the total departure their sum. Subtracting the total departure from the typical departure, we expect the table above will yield -1.5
